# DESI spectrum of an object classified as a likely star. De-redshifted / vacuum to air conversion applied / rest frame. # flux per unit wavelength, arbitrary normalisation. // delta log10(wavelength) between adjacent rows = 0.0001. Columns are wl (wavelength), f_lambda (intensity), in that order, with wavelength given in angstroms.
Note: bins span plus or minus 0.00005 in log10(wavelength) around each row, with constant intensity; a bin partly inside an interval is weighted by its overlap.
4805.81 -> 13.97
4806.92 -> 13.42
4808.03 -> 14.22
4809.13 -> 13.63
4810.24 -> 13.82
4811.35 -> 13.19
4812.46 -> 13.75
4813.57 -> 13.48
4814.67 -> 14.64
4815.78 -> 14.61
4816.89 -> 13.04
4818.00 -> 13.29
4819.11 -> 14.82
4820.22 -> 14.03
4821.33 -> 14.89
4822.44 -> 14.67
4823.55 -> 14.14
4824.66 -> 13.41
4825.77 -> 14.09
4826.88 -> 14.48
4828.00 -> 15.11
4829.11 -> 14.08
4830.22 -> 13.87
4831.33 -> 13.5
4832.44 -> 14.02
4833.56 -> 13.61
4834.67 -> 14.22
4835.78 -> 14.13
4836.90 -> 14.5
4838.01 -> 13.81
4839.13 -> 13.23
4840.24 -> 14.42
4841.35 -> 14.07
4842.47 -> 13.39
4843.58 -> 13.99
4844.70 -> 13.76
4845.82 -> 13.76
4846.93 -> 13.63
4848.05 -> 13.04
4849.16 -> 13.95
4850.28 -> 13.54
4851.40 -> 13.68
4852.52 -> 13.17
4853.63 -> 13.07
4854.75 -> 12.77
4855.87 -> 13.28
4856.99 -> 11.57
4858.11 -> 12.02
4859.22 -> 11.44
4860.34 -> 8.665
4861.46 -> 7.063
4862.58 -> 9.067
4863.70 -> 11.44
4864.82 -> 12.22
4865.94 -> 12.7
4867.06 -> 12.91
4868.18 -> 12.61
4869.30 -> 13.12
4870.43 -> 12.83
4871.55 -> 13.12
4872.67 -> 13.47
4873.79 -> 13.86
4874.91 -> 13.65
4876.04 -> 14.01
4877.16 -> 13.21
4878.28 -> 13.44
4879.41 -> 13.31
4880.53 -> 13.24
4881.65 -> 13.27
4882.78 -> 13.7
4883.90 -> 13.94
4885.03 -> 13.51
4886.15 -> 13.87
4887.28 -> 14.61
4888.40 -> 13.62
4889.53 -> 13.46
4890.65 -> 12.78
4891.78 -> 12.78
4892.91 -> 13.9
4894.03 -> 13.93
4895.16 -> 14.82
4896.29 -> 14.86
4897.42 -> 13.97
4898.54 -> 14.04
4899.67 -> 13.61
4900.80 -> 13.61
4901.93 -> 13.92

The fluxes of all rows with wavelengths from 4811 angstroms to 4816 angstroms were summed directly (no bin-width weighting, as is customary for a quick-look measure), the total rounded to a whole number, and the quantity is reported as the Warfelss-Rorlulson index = 70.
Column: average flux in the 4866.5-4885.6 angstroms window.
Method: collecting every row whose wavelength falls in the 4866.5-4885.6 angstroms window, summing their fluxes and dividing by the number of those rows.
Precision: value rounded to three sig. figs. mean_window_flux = 13.4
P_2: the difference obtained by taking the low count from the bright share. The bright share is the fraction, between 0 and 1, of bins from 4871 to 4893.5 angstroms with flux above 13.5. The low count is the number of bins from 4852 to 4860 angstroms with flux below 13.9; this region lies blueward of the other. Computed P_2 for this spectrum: -6.5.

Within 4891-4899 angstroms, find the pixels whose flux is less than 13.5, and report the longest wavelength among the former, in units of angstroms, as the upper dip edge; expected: 4891.78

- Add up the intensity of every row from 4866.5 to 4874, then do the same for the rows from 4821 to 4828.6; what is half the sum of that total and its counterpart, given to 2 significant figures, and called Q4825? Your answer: 96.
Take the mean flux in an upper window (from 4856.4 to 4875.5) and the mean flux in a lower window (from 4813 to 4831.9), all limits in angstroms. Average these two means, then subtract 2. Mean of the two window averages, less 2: 11.0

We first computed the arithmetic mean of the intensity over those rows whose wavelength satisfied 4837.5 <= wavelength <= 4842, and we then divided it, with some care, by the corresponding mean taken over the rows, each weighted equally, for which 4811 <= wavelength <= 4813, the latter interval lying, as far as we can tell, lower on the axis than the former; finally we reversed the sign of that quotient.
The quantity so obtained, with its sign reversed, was -1.03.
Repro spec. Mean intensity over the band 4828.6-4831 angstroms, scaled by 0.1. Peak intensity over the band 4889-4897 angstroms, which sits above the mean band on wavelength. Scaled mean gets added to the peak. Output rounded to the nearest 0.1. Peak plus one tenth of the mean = 16.3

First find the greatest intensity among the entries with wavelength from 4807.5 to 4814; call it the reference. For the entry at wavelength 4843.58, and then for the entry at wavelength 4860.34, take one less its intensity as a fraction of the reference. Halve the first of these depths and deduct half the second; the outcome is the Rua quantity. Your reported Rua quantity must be -0.19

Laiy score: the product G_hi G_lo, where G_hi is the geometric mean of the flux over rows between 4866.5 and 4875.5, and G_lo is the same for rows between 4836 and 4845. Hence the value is 183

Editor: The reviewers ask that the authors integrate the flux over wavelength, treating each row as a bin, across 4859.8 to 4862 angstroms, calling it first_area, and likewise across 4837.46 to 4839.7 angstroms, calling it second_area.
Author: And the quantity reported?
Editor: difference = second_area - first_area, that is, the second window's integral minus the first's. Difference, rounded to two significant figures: 13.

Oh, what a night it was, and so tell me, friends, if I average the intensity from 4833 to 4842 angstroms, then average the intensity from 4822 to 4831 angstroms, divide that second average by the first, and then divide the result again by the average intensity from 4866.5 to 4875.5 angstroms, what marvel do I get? 0.077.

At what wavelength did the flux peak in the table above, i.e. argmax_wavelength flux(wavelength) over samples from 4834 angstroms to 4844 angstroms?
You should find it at 4836.90 angstroms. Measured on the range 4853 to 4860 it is 4855.87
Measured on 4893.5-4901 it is 4896.29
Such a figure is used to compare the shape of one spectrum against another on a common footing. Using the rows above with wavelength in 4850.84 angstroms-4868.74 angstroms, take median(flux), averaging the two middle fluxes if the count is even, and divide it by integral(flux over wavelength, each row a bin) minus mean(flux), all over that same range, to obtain 0.0626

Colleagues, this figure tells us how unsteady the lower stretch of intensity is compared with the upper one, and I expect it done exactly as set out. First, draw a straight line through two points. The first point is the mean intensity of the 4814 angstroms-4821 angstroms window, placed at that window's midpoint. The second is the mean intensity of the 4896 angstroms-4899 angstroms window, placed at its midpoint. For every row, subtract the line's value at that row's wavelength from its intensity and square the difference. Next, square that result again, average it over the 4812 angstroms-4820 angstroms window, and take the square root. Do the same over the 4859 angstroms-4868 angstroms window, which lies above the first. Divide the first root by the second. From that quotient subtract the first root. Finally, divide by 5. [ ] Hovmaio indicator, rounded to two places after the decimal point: -0.11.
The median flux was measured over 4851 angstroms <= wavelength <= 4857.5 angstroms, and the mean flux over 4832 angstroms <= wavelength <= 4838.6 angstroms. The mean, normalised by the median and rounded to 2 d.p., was 1.07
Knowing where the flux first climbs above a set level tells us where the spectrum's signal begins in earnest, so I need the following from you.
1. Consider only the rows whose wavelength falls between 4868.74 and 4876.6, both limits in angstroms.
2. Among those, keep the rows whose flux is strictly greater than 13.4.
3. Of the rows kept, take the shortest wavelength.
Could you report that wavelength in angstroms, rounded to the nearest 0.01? 4872.67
